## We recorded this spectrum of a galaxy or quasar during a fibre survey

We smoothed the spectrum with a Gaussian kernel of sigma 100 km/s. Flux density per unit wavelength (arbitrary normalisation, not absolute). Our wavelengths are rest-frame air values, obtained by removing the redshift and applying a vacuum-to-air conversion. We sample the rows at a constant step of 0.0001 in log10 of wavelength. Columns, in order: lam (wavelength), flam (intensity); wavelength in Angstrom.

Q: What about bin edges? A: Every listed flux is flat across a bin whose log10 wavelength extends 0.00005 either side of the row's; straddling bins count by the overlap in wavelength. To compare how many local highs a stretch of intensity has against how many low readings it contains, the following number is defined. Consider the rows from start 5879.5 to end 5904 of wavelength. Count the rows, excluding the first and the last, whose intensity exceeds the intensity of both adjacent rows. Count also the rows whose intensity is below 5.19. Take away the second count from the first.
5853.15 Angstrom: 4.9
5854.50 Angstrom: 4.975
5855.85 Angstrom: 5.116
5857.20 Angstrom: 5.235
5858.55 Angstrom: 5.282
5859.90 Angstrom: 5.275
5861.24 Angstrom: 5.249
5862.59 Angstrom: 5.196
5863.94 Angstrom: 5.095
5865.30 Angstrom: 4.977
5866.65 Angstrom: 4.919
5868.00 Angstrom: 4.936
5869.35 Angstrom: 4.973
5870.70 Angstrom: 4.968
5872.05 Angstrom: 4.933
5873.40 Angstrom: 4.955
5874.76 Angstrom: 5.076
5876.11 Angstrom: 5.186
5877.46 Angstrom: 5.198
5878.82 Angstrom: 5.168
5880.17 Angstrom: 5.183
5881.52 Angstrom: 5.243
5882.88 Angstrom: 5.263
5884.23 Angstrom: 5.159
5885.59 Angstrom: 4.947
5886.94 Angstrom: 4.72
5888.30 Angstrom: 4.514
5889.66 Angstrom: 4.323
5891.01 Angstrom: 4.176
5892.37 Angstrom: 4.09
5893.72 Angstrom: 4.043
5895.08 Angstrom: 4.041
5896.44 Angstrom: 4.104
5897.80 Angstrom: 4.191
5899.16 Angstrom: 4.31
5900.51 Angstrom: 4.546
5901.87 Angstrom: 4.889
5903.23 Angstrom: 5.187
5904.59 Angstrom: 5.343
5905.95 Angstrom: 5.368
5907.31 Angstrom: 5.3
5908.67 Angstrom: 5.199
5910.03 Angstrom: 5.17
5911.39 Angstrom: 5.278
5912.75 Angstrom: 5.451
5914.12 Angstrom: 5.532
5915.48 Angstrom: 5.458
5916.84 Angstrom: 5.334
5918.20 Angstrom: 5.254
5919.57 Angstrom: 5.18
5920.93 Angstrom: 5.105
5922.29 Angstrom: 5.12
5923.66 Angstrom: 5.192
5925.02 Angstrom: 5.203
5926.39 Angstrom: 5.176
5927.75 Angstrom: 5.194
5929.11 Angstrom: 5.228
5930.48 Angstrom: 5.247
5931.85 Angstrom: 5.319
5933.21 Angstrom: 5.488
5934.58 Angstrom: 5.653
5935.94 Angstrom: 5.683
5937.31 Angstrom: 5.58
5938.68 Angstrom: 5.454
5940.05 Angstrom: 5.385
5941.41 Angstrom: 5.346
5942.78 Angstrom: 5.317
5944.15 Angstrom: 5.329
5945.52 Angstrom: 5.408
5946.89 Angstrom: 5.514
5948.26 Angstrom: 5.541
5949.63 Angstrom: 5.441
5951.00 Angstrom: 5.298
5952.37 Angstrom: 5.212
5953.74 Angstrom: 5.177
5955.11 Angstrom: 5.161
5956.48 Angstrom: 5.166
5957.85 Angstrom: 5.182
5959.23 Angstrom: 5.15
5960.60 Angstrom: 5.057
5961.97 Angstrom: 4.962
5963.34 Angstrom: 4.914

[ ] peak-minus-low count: -15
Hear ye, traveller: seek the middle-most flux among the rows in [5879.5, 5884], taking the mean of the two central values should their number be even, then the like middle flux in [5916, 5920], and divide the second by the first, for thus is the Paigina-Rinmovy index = 1.00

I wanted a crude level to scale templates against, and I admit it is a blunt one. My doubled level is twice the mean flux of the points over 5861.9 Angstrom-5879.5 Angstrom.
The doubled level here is 10.1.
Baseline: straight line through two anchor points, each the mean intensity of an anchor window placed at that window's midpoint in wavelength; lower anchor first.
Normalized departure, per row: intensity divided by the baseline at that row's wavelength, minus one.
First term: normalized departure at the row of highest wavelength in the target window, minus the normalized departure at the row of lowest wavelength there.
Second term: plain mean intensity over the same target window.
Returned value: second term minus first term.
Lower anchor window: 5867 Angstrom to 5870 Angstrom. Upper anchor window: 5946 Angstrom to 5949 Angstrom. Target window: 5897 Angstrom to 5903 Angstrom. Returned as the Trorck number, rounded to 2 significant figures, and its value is 4.4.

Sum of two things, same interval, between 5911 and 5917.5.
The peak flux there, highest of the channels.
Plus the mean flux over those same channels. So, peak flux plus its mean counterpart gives 10.9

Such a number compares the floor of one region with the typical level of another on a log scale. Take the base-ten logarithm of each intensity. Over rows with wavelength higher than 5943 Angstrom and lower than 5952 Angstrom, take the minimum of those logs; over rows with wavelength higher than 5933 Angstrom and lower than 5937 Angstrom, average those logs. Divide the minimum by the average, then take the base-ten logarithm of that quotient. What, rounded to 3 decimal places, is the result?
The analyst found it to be -0.015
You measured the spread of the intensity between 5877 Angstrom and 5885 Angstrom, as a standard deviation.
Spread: 0.04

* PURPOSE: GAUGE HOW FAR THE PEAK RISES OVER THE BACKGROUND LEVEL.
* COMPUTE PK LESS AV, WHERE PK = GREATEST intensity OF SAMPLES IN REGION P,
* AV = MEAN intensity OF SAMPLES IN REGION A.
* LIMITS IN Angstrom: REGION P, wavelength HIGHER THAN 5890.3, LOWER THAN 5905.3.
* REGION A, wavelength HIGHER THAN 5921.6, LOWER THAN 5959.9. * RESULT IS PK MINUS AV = 0.0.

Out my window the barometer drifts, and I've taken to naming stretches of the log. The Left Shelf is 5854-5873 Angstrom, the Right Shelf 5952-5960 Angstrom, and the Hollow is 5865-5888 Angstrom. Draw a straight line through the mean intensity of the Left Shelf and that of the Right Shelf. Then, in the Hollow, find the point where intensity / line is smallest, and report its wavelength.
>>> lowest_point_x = 5886.94 Angstrom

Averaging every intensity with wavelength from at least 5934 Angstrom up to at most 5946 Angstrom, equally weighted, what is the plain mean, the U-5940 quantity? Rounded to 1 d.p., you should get 5.5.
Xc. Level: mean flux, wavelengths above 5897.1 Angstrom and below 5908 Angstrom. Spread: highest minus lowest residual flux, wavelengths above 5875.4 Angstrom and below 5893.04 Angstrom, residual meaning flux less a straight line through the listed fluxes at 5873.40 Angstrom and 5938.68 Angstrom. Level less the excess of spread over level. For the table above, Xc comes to 8.5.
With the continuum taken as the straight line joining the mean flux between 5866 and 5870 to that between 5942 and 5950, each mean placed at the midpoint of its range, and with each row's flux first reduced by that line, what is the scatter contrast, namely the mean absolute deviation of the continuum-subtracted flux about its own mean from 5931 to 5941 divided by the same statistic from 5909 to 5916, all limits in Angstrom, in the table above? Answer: 1.0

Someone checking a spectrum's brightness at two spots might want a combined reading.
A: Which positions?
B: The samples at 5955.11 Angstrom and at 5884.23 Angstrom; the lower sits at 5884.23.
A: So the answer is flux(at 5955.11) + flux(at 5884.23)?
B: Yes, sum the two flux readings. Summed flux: 10.3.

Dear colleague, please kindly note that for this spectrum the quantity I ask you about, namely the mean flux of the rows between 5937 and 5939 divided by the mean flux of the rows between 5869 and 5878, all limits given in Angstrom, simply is 1.09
